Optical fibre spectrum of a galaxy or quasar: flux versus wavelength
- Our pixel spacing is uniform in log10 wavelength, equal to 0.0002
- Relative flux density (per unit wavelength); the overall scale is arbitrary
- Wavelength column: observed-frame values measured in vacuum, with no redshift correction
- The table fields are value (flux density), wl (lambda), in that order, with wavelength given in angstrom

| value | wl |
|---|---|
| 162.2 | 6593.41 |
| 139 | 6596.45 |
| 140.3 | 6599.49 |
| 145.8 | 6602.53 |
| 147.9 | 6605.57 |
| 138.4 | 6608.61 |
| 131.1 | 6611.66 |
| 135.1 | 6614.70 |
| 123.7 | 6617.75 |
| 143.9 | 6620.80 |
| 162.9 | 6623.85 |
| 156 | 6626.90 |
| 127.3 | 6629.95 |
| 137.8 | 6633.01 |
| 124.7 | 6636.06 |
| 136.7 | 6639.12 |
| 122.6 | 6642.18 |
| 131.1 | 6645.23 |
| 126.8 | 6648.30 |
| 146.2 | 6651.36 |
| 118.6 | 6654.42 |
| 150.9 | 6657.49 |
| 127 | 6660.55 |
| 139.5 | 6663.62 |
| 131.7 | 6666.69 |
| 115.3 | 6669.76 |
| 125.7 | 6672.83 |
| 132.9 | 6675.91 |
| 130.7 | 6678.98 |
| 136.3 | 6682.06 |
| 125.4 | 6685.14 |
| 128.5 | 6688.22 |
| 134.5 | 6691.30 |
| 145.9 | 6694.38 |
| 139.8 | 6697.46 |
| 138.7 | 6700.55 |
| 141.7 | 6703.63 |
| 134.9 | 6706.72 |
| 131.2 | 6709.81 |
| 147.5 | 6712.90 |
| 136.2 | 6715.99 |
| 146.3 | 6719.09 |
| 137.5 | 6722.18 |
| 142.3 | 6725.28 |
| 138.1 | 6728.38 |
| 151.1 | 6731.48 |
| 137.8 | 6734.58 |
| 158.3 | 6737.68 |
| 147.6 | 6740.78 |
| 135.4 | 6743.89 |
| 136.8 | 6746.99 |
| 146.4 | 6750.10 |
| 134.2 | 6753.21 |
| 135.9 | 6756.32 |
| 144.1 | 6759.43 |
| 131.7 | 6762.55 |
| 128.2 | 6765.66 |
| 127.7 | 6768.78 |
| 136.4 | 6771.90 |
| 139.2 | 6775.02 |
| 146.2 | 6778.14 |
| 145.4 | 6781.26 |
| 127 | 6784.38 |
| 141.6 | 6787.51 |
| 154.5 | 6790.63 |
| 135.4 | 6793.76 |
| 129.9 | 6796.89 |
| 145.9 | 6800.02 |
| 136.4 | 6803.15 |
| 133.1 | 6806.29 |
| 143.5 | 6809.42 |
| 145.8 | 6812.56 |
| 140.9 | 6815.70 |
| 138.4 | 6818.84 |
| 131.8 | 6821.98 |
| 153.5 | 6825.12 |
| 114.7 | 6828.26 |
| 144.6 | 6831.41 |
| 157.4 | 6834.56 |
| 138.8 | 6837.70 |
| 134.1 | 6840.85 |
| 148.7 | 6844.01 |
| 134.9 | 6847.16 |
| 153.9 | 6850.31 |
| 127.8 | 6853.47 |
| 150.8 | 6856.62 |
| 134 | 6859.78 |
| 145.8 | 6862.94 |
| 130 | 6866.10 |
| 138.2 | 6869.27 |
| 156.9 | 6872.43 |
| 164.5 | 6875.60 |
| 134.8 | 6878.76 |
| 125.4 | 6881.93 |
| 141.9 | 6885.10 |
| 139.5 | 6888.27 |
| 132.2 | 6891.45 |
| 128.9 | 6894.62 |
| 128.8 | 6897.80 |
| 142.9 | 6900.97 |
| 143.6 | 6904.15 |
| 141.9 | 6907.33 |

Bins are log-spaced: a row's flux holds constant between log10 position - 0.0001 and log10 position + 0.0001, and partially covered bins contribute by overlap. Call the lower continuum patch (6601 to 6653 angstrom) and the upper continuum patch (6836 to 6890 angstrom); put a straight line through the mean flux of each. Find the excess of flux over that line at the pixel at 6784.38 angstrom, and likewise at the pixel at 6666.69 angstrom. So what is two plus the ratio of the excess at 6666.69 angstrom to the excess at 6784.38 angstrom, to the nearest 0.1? 2.5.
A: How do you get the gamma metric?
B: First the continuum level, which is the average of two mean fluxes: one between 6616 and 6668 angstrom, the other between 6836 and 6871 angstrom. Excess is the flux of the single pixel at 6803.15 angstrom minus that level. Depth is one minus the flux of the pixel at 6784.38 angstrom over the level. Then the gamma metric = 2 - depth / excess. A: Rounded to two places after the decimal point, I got 2.06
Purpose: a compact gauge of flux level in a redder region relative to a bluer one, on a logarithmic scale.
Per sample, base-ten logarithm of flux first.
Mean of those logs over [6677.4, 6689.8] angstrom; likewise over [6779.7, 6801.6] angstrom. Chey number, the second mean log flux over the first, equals 1.01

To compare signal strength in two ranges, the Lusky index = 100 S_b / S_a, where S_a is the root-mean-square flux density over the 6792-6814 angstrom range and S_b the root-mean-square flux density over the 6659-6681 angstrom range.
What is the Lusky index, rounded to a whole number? 93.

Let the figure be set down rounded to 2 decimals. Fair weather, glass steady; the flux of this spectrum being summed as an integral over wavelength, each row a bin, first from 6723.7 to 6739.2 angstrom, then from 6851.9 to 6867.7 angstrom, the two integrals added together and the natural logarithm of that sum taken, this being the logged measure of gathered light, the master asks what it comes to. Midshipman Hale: 8.40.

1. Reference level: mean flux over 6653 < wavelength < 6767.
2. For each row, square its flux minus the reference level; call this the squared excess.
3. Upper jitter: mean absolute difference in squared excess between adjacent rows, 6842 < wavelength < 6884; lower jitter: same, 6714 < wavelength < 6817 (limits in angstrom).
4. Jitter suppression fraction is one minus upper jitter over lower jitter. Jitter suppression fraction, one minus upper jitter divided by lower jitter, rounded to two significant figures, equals -1.4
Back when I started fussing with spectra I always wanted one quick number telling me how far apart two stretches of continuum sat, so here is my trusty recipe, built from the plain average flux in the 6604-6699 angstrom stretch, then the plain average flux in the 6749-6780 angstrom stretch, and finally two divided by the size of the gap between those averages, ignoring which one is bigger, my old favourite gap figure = 0.9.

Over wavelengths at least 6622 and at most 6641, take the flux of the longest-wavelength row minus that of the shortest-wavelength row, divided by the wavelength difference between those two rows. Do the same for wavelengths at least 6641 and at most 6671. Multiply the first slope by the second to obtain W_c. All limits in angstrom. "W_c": 0.45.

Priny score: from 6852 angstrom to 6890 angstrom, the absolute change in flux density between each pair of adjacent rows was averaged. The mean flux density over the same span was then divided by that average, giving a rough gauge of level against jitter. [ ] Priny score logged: 9.7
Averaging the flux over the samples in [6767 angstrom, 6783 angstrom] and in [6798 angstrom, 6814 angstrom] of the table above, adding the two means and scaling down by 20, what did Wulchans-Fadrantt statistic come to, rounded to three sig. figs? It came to 14.0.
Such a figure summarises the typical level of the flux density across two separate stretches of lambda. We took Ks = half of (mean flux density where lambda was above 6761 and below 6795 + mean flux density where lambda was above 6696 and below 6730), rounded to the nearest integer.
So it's 139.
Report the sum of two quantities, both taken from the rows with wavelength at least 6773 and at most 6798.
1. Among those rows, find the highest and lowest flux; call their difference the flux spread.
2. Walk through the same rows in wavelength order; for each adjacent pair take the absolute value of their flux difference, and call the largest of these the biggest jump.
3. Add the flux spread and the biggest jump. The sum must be 47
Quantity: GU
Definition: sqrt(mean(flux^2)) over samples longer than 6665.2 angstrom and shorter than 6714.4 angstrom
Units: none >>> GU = 134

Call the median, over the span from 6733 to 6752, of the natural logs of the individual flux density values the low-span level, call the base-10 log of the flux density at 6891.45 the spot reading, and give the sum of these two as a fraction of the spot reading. 3.34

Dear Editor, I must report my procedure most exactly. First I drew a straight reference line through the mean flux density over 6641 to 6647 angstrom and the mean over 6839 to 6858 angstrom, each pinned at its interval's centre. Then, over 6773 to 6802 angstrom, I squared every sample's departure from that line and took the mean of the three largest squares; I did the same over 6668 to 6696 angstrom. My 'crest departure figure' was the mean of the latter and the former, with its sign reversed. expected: -157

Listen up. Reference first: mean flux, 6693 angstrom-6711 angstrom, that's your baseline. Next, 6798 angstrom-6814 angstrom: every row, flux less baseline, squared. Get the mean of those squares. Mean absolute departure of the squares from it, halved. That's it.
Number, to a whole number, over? 7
